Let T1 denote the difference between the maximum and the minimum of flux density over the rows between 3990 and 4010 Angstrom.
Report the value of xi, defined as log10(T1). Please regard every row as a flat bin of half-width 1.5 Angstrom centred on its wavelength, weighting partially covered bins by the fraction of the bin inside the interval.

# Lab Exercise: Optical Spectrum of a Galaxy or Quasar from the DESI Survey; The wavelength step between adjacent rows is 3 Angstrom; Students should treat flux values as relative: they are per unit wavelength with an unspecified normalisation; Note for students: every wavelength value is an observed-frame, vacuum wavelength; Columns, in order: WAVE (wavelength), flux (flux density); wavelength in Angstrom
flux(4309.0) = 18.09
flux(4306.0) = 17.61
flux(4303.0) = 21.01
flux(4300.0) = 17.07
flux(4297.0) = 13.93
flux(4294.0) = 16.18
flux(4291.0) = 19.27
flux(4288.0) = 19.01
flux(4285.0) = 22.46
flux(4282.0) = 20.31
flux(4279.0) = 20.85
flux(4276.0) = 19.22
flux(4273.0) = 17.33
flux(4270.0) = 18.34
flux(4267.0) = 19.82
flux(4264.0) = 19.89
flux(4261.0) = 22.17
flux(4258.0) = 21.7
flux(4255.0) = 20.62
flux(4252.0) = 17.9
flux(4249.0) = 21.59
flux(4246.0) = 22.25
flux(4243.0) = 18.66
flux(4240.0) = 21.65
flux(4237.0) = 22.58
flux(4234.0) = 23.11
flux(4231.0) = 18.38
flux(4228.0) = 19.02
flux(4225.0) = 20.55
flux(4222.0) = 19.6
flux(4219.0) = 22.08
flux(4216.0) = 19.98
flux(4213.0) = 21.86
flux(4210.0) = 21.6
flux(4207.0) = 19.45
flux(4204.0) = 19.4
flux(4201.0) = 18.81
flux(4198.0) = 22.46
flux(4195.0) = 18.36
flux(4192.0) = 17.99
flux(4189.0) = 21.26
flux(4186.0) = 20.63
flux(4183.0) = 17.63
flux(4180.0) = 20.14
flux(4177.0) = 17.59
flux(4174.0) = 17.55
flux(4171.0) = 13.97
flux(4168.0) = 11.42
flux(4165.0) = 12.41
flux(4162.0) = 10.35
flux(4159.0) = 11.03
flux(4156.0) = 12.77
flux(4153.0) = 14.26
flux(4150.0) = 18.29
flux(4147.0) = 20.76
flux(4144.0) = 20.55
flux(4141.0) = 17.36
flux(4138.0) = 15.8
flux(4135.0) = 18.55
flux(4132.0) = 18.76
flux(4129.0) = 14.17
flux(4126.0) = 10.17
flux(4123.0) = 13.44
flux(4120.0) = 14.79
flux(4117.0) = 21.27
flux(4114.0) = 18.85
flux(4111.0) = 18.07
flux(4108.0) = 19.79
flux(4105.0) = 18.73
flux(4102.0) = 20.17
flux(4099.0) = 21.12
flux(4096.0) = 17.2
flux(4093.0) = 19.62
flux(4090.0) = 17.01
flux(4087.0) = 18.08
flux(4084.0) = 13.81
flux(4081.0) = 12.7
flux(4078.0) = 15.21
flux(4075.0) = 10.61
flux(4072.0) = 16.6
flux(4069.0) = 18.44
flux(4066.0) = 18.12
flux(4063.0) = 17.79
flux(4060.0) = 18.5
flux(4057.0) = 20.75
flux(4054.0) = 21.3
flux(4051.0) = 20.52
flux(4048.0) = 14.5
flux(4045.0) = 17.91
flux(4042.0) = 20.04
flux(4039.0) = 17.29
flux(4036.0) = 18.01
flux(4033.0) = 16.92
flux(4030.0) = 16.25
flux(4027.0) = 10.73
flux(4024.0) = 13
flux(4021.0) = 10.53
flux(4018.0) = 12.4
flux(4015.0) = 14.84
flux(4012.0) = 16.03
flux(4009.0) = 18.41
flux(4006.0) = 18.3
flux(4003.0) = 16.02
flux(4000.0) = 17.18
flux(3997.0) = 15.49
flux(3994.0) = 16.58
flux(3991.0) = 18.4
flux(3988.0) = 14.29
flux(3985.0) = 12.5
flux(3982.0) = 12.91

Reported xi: 0.47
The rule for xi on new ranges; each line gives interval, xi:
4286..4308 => 0.85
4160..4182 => 0.99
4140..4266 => 1.11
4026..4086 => 1.03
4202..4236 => 0.67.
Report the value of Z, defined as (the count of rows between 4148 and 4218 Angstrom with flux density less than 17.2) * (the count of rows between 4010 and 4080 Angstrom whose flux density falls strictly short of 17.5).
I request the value 91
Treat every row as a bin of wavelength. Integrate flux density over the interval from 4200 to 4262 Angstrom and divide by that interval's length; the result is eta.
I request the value 20.6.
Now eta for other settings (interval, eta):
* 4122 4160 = 15.9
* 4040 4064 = 18.9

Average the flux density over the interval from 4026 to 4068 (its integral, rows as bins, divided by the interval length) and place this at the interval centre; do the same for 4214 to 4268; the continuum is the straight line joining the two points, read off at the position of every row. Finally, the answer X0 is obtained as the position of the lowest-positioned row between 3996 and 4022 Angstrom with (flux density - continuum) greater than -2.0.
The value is 3997.0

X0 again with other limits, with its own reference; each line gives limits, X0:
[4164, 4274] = 4180.0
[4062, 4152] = 4063.0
